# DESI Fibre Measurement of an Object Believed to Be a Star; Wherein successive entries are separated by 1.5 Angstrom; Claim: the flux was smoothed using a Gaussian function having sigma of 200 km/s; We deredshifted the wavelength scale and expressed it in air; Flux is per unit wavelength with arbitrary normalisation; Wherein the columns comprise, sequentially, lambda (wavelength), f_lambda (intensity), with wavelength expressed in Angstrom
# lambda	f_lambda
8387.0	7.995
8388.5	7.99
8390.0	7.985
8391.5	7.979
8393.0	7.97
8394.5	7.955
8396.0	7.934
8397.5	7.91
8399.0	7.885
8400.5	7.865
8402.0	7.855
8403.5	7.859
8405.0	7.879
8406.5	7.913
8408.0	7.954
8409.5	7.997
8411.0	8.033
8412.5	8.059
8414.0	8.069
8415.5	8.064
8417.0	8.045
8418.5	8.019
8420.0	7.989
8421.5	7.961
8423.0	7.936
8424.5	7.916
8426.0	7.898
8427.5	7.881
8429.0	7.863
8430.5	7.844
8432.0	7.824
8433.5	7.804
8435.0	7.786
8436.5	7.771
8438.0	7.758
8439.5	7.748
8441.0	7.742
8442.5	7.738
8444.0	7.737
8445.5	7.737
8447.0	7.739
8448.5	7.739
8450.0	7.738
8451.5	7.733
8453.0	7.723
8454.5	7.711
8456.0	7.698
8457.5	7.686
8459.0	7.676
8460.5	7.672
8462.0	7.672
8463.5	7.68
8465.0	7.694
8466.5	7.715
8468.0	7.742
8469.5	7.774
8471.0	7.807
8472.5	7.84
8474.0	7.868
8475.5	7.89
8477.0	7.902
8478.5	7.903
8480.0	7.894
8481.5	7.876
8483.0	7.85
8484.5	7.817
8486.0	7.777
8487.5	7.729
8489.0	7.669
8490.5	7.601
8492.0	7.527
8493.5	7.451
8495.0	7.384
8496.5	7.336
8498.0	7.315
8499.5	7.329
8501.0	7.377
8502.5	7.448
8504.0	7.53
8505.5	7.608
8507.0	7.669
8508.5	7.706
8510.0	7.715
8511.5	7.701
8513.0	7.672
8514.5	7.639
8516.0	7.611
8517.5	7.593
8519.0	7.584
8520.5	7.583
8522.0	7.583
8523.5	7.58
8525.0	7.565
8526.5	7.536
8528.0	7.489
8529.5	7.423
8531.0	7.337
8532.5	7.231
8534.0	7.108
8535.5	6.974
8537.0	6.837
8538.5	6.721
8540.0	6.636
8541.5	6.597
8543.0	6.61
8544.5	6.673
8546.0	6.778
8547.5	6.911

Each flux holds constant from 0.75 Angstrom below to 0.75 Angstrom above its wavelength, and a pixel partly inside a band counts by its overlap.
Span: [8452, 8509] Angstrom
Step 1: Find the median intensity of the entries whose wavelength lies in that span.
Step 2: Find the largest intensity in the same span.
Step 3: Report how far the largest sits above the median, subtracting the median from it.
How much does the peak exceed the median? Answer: 0.207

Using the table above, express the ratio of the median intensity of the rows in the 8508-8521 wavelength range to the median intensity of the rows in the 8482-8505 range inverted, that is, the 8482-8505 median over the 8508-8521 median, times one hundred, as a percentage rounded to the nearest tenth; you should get 98.5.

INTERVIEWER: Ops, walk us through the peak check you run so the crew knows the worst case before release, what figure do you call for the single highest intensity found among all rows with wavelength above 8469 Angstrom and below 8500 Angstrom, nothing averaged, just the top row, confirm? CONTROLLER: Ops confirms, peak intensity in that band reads 7.903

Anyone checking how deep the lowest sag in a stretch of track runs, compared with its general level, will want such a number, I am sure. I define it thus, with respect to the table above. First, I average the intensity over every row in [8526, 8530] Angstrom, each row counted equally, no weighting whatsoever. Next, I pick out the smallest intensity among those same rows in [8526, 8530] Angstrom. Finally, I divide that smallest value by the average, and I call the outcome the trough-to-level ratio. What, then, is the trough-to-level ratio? 0.992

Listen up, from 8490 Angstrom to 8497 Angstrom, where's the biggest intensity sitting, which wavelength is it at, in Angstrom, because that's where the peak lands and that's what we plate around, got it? 8490.5 Angstrom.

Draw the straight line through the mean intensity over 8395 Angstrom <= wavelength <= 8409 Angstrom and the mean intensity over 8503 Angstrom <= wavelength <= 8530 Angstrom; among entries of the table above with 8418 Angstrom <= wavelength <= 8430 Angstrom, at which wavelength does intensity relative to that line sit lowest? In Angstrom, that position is 8429.0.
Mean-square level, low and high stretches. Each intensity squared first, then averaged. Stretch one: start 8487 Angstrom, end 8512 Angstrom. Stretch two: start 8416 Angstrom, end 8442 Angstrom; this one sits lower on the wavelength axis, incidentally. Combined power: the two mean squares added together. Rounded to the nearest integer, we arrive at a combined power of 119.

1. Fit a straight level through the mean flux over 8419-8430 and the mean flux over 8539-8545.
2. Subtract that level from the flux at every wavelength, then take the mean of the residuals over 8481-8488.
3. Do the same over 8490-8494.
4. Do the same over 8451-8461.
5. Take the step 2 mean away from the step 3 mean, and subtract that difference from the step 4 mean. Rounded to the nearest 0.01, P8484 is 0.33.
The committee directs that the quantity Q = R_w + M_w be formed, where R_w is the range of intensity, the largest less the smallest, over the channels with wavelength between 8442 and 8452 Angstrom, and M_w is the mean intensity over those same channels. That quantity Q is 7.74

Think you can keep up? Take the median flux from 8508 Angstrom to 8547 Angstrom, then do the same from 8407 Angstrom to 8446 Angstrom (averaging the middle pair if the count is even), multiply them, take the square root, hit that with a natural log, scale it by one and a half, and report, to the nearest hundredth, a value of 3.06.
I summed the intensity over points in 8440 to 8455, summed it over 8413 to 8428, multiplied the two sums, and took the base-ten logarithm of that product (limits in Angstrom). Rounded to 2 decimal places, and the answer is 3.79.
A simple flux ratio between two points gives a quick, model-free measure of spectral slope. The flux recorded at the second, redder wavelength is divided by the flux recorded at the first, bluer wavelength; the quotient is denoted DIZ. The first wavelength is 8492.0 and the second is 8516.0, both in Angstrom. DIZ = 1.01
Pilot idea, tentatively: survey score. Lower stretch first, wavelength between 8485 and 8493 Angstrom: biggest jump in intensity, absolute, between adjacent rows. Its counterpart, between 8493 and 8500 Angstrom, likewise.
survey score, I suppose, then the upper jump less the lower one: -0.01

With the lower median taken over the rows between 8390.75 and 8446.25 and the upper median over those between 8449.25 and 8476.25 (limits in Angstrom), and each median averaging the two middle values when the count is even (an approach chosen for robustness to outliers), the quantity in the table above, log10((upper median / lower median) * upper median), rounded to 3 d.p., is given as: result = 0.878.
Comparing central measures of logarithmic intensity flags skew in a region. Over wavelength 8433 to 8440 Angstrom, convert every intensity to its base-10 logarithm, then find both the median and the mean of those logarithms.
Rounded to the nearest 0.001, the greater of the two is 0.891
